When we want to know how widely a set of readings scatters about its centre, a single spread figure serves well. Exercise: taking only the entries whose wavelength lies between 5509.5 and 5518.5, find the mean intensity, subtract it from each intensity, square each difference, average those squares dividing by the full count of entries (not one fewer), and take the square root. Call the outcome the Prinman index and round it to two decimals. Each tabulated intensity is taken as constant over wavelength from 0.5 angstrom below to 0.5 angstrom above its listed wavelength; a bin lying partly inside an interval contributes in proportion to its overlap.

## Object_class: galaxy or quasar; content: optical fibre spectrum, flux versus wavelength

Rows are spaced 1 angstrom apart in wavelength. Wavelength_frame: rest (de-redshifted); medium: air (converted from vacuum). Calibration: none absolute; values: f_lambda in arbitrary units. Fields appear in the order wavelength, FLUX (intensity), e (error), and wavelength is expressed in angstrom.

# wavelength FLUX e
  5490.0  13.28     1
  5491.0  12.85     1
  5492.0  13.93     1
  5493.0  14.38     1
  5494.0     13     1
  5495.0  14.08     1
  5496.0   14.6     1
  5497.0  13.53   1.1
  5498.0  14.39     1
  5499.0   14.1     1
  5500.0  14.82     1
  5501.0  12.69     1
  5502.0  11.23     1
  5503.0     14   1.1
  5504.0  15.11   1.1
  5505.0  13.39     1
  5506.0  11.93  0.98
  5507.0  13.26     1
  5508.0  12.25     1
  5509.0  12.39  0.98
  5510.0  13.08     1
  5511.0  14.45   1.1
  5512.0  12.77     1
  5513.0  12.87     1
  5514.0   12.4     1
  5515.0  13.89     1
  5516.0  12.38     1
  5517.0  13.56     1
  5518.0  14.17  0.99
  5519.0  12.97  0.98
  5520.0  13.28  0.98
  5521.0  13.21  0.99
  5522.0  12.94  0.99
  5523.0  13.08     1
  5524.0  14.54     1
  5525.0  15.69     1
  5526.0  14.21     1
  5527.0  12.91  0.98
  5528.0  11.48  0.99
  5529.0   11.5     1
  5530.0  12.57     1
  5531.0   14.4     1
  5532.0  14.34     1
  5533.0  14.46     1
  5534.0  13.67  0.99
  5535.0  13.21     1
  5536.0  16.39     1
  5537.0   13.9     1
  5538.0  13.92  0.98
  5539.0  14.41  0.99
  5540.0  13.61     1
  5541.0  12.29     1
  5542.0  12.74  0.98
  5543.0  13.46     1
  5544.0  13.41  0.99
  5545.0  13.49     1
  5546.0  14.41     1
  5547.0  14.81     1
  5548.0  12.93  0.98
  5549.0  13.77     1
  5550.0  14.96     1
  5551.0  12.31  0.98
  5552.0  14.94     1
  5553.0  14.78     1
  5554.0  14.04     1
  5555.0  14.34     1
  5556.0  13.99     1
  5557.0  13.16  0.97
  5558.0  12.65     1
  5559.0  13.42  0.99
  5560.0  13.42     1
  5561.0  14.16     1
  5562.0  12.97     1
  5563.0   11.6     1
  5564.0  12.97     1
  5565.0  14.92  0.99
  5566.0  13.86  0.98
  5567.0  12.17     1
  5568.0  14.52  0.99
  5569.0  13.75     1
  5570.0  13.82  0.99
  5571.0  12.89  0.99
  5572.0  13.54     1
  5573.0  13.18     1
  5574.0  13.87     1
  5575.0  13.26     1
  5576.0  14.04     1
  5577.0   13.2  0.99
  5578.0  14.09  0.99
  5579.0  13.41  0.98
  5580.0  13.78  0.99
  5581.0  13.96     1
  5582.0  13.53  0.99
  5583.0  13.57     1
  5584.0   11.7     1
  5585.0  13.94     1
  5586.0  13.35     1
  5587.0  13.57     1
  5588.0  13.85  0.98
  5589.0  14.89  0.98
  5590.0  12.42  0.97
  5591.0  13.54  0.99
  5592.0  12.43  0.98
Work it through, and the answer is 0.72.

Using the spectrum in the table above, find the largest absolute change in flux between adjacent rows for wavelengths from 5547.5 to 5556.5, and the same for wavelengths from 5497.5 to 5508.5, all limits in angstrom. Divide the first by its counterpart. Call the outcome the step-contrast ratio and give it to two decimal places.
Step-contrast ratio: 0.96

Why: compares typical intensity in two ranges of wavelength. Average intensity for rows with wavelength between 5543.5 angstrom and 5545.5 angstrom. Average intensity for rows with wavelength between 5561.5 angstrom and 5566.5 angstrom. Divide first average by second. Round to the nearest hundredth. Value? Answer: 1.01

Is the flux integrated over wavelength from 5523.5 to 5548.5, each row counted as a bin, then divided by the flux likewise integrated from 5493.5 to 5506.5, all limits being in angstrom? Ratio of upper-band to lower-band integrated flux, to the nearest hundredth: 1.94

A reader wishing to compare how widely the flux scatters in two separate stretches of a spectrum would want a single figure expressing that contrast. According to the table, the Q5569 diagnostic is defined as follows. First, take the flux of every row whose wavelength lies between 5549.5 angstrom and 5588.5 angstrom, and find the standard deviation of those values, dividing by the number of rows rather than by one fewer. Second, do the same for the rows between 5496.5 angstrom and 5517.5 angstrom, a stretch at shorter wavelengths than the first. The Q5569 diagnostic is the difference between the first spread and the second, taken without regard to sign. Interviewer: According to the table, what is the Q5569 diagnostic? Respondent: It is 0.2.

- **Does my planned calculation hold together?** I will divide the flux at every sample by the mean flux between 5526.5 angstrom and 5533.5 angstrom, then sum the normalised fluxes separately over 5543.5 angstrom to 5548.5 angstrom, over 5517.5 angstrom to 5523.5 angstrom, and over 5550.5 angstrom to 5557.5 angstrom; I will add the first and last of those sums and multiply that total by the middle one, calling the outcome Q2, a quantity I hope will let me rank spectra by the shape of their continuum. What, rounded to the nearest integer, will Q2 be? 77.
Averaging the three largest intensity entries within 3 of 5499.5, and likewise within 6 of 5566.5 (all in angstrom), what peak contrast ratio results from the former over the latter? 0.99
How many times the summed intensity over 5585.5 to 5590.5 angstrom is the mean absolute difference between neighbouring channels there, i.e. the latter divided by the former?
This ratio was 0.015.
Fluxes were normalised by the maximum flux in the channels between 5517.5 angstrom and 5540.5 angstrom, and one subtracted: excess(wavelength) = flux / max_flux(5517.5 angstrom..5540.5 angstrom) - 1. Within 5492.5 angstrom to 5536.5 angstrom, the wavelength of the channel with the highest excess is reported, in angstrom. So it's 5536.0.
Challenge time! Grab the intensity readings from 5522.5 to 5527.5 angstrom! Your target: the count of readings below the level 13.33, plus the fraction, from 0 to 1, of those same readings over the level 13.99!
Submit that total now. 2.6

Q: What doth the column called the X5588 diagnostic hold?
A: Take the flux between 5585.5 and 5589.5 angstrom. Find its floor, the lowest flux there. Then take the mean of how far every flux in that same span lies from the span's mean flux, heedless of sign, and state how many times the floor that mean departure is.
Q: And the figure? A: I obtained 0.037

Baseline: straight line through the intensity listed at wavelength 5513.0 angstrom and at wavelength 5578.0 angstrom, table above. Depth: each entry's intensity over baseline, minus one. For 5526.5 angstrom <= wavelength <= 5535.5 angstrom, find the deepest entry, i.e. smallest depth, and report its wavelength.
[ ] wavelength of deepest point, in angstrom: 5528.0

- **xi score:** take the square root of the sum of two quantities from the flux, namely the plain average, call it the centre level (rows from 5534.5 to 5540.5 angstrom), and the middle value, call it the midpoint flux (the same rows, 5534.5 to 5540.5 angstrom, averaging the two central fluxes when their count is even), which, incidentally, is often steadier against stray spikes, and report 5.31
